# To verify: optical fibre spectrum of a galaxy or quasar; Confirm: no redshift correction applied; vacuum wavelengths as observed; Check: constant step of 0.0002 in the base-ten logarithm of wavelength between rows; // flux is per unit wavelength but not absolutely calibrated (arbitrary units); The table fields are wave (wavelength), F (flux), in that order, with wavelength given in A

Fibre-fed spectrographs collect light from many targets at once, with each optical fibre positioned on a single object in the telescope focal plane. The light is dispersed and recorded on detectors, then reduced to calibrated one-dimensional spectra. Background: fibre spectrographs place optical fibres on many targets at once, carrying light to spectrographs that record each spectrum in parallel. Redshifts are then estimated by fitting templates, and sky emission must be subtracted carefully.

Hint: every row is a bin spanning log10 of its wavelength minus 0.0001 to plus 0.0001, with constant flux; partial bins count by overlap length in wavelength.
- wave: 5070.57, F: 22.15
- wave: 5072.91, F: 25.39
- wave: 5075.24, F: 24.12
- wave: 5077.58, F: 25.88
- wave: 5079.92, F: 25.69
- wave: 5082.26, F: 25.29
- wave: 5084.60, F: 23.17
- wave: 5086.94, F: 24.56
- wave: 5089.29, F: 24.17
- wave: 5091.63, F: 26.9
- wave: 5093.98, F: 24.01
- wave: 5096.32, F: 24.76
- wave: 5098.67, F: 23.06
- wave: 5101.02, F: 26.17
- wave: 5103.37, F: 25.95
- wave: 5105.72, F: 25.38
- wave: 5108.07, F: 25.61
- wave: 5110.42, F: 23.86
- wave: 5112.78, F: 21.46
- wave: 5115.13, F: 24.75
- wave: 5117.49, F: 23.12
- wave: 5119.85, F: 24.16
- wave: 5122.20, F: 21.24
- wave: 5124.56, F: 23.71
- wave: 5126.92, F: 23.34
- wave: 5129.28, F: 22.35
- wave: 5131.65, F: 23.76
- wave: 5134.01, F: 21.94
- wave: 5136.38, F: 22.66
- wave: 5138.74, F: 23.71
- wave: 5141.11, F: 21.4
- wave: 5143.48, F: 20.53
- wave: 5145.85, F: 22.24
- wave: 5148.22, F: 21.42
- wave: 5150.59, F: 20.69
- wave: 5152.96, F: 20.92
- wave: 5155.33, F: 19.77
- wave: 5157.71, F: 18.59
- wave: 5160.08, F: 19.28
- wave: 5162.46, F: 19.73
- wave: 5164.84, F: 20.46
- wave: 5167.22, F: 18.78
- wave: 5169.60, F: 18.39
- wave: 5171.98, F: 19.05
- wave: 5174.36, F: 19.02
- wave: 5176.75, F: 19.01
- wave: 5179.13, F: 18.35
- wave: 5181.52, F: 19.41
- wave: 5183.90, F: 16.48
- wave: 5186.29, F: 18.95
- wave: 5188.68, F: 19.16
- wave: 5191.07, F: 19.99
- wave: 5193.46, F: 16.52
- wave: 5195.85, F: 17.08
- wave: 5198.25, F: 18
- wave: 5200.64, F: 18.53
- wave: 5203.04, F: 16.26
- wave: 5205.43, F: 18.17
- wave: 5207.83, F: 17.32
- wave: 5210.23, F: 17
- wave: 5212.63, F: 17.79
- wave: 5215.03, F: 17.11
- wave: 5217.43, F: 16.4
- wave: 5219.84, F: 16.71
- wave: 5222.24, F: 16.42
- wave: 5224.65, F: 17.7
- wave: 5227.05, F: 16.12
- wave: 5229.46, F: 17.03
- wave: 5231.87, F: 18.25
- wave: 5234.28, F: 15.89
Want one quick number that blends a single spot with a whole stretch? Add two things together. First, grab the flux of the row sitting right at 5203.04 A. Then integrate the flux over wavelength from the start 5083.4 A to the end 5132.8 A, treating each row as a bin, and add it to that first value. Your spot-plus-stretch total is 1205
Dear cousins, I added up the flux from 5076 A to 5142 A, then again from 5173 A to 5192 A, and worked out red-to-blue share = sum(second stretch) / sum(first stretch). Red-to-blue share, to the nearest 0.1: 0.2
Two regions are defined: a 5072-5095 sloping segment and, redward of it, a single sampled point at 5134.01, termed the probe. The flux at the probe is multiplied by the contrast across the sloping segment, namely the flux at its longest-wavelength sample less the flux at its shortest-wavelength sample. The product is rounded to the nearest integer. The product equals -30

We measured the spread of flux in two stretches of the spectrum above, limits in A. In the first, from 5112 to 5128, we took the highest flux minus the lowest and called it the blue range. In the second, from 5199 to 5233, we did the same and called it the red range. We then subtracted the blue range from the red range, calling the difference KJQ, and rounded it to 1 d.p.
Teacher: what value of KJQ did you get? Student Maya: -1.1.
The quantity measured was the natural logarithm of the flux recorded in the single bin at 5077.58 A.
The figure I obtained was 3.25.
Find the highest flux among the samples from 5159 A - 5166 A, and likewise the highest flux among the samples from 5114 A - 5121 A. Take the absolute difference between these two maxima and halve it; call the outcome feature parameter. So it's 2.1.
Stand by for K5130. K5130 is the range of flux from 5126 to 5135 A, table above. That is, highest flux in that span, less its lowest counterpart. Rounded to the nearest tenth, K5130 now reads 1.8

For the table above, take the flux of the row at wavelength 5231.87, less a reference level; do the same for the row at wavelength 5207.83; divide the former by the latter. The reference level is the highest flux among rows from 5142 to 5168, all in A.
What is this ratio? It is 0.8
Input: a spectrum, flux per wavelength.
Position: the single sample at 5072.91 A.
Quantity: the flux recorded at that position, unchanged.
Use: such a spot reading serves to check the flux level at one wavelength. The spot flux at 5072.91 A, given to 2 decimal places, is 25.39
